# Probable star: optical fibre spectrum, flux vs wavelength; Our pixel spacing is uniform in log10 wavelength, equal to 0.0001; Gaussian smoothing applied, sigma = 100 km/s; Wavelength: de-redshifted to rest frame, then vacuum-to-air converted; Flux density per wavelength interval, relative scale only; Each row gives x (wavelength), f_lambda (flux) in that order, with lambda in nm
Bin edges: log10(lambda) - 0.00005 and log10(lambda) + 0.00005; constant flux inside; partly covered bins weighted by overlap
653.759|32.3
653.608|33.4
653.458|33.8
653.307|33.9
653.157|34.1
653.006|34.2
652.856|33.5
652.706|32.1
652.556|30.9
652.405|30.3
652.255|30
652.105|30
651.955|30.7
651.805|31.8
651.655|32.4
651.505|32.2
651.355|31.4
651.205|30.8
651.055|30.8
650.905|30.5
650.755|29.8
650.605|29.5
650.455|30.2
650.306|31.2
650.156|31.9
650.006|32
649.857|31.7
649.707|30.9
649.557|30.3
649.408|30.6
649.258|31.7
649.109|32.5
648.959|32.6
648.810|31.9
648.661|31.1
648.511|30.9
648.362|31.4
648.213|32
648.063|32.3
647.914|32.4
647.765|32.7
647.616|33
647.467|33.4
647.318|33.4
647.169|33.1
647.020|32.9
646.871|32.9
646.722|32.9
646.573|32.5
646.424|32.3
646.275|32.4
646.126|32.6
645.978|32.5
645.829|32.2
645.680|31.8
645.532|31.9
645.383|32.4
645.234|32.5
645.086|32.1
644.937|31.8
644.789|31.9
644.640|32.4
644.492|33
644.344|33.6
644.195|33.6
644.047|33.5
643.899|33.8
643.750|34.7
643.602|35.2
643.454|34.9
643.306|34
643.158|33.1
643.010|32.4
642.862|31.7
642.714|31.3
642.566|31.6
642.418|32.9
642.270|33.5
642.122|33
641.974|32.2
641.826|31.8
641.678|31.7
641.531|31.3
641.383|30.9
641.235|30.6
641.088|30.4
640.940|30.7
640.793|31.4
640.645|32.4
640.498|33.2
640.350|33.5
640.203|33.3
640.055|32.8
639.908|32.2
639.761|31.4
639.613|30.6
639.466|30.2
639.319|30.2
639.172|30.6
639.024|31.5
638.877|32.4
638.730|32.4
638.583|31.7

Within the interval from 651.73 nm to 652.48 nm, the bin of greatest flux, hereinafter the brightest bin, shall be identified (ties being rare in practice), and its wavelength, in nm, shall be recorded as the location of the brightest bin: 651.805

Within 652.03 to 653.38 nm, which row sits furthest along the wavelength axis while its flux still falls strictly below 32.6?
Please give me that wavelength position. 652.706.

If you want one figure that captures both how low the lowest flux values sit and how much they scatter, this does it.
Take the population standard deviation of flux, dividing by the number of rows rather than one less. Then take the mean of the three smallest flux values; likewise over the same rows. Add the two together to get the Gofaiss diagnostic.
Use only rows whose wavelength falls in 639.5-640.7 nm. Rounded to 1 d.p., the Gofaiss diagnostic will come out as 32.3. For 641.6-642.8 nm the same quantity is 32.3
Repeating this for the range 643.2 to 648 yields 32.7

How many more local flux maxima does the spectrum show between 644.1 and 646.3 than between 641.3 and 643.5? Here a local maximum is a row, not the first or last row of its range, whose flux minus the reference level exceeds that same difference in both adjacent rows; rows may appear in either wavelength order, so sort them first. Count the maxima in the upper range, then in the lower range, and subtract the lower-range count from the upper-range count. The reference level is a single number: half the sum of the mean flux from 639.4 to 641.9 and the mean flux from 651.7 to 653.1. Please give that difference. 1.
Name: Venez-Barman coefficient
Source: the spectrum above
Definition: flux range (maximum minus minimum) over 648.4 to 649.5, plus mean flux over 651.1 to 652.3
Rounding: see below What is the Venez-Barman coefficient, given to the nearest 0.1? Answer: 33.2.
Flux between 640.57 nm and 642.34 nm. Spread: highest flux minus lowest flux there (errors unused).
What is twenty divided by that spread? 6.5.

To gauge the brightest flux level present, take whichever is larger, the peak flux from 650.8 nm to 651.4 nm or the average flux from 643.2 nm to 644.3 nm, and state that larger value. 34.2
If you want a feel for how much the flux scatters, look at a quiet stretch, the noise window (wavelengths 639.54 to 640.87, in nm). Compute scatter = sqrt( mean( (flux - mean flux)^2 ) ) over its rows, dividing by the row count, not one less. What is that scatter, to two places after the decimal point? 0.94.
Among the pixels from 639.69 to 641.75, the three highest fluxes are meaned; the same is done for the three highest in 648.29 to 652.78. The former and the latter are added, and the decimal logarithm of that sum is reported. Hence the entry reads 1.82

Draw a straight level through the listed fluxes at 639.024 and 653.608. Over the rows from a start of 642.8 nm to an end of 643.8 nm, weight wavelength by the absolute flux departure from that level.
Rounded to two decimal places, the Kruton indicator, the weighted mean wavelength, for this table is 643.48 nm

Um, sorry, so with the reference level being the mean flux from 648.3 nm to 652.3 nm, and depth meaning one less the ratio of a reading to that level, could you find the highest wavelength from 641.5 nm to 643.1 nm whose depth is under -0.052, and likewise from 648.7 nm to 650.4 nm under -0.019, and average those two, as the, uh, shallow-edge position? 646.29 nm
